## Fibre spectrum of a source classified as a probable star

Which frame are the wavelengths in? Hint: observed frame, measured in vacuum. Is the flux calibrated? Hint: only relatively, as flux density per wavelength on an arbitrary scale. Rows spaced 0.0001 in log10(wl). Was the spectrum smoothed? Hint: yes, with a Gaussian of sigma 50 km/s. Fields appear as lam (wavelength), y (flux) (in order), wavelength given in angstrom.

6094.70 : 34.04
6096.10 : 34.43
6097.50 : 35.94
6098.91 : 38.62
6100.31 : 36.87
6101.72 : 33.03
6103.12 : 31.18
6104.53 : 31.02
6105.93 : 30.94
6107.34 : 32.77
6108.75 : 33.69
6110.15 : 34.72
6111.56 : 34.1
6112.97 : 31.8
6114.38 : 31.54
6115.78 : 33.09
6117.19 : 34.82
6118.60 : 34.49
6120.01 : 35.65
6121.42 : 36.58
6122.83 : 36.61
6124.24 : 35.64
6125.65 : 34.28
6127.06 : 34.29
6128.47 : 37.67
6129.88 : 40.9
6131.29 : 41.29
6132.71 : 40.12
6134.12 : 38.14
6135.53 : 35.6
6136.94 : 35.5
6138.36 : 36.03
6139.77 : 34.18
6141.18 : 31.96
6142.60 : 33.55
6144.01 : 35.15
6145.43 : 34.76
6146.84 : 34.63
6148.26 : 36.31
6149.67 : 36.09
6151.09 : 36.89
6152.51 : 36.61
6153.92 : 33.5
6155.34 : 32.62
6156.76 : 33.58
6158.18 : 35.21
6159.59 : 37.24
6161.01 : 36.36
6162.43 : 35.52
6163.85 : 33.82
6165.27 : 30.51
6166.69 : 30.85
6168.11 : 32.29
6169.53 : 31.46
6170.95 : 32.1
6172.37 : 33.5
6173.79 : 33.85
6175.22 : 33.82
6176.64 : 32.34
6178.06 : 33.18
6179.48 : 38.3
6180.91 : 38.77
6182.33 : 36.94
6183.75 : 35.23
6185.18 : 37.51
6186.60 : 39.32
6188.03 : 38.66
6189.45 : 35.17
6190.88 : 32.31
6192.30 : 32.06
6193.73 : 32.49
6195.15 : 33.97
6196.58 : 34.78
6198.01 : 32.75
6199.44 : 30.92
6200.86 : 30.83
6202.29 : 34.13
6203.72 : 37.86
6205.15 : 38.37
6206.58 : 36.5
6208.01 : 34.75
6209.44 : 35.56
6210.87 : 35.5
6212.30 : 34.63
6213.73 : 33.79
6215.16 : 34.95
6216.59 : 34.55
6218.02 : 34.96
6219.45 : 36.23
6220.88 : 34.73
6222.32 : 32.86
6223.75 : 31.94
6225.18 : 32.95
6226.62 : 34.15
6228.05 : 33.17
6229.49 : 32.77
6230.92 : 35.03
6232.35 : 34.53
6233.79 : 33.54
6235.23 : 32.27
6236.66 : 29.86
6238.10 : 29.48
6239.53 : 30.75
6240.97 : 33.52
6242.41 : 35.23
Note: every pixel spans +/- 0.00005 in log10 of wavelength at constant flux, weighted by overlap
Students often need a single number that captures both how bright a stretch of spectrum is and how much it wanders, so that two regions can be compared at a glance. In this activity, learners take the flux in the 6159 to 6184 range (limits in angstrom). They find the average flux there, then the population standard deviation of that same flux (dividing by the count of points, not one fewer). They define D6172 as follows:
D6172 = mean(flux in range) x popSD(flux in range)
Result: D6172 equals 84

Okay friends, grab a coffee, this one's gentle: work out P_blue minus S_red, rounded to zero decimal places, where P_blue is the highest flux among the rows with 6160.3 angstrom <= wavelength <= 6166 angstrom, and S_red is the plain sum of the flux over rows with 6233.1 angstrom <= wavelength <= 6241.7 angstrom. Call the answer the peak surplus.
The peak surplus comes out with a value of -153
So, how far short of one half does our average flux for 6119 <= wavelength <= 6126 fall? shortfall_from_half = -35.3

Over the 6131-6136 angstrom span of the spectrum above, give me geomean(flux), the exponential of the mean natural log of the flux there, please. 39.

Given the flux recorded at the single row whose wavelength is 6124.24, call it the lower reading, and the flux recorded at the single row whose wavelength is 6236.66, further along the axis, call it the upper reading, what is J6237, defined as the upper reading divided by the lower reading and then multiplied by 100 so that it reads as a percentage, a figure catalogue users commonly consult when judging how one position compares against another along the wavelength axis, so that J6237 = 84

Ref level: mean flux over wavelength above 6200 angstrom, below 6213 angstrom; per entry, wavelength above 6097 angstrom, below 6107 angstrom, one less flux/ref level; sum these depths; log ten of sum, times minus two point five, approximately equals 1.4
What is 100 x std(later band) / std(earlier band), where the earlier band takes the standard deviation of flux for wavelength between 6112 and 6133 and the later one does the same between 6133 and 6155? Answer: 52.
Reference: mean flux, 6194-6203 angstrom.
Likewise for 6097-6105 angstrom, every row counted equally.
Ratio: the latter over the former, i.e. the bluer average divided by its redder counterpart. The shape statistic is 1.05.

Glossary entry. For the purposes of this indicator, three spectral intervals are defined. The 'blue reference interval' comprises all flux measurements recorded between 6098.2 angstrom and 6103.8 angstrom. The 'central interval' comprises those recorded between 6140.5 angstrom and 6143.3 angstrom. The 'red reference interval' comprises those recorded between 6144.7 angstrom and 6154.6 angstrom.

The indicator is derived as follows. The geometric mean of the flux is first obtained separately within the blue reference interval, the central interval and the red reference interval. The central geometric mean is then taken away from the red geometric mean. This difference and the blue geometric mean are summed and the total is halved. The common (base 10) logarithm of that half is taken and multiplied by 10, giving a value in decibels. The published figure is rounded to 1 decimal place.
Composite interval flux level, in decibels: 12.7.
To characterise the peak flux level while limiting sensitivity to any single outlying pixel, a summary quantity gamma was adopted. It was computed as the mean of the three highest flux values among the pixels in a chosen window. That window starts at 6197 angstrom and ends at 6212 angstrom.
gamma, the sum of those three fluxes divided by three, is 37.6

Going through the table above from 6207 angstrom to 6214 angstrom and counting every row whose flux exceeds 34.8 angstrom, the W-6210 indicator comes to 2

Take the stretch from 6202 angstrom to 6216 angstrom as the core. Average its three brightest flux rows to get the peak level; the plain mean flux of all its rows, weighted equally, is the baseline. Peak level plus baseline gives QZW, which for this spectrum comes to 73.2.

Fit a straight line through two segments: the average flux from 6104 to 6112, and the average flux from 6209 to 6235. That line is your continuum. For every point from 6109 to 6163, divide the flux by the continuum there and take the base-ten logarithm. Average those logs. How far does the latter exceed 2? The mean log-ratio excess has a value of -1.972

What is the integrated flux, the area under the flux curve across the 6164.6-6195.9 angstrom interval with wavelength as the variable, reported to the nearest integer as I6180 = 1074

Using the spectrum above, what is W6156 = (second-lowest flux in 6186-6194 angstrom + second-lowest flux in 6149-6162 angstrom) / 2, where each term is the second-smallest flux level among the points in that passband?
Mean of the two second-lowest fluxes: 32.9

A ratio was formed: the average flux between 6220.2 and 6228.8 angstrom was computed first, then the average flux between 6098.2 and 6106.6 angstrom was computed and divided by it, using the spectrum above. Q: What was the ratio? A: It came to 1.01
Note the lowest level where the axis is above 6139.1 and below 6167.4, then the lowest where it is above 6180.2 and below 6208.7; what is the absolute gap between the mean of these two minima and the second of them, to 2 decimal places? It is 0.16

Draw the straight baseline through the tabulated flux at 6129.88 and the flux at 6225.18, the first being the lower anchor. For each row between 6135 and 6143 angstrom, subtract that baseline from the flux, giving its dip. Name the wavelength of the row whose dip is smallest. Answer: 6141.18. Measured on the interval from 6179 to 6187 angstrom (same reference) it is 6183.75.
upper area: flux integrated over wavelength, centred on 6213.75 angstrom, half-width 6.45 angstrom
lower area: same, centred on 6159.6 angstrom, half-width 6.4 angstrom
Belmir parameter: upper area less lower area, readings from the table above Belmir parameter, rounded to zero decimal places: 13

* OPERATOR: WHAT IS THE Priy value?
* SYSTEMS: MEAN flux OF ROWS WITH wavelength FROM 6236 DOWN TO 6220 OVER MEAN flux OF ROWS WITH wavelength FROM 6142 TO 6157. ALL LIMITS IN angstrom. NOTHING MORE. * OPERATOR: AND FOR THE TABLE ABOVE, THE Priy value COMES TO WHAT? 0.96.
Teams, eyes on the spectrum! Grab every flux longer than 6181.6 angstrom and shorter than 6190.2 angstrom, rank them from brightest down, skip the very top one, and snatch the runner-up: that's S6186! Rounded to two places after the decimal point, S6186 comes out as 38.66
